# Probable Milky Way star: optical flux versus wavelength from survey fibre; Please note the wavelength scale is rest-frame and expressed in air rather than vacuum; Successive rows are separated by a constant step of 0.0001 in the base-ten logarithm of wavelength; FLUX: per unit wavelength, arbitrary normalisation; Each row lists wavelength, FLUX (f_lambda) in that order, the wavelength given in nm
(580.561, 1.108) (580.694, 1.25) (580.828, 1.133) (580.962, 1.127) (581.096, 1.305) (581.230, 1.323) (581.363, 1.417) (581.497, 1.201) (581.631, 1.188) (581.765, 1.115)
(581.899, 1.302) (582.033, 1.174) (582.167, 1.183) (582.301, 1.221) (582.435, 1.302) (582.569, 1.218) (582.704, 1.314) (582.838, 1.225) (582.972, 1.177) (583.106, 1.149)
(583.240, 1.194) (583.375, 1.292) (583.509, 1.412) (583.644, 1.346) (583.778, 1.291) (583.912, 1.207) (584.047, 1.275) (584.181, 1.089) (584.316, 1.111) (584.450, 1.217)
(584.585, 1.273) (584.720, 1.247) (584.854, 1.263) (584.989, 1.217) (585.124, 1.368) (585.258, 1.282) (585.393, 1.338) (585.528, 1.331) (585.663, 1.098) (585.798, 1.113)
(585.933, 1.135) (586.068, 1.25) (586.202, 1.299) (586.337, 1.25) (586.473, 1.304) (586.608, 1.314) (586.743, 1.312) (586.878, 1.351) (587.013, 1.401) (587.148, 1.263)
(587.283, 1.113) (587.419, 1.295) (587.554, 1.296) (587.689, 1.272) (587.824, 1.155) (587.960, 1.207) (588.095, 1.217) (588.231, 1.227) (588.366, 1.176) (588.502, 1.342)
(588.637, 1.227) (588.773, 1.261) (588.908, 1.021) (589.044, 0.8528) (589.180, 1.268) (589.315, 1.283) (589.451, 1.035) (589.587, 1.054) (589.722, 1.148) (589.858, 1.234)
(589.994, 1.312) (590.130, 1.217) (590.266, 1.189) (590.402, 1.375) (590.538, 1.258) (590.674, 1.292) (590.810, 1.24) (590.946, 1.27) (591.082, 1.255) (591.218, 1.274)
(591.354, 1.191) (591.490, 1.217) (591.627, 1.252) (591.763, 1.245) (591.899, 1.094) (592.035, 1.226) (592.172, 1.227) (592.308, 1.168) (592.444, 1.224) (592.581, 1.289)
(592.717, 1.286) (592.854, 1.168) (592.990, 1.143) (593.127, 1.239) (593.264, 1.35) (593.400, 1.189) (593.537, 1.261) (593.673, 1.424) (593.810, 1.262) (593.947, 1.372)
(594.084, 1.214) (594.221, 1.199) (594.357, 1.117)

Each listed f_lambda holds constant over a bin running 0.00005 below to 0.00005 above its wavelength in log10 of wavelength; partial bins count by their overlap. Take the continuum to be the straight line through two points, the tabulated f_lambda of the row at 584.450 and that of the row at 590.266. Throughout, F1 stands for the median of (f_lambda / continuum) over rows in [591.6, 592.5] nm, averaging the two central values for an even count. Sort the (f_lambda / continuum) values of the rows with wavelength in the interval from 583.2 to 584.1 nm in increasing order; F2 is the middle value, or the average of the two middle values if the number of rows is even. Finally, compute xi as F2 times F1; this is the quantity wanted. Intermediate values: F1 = 1.04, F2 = 1.057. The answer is 1.10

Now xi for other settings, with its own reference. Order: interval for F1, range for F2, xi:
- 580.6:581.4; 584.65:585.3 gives 1.08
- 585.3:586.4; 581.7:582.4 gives 1.00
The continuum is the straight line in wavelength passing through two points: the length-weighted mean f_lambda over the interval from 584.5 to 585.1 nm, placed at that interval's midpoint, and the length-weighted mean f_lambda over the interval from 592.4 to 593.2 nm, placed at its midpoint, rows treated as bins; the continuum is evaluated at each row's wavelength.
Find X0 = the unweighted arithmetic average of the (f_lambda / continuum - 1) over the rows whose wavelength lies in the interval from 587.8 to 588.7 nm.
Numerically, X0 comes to -0.017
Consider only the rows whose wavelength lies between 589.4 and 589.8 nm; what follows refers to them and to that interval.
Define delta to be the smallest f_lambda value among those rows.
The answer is 1.035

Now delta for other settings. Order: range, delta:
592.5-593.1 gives 1.143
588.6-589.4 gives 0.8528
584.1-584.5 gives 1.089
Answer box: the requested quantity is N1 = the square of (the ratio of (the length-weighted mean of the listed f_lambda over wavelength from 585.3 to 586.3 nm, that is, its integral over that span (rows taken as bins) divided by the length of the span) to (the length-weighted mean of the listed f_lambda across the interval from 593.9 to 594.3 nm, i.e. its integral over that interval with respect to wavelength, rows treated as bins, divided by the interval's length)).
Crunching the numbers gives 0.96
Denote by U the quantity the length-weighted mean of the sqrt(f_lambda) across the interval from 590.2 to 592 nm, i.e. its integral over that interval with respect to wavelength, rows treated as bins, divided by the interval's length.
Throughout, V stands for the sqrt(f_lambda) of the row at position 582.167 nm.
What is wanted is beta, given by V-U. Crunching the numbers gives -0.03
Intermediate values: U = 1.11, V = 1.09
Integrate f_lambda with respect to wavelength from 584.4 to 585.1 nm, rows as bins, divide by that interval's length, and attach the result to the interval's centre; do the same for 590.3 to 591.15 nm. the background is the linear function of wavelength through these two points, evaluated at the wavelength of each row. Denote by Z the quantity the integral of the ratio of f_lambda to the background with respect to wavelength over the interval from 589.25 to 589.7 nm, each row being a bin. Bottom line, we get 0.398 nm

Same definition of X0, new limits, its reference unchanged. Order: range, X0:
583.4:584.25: 0.008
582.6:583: -0.020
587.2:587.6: -0.009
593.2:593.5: 0.039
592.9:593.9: 0.037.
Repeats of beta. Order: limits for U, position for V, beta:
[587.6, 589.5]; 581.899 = 0.05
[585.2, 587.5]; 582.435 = 0.02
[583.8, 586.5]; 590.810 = 0.00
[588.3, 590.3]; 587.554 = 0.06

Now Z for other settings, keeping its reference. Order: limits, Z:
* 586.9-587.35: 0.453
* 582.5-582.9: 0.403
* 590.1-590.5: 0.396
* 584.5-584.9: 0.403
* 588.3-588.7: 0.394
